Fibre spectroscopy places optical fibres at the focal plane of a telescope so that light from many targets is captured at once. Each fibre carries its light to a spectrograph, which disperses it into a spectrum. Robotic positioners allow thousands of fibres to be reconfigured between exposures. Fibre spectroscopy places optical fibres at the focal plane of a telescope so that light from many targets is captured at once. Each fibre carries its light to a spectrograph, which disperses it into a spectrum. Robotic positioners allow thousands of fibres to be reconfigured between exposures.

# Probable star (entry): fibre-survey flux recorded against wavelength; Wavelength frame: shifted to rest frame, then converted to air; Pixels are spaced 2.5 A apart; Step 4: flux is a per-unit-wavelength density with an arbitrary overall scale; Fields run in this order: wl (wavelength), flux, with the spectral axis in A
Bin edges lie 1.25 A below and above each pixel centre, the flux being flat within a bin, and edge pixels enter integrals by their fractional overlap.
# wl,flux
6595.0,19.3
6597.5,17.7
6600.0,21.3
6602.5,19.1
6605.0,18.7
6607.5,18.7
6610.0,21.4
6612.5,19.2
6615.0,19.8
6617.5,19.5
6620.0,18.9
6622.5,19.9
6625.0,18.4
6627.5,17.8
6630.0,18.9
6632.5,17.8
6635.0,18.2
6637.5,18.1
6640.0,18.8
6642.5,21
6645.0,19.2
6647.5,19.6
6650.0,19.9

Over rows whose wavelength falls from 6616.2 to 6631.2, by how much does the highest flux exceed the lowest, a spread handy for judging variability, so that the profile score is 2.1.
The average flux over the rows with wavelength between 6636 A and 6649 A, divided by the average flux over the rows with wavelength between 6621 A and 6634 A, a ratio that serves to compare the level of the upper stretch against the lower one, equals 1.04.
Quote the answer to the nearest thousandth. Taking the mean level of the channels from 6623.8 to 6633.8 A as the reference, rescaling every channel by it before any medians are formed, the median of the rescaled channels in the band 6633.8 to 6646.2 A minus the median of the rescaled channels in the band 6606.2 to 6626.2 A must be -0.030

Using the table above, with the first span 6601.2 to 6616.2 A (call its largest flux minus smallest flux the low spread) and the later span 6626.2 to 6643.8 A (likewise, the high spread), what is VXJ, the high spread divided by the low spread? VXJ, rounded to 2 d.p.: 1.19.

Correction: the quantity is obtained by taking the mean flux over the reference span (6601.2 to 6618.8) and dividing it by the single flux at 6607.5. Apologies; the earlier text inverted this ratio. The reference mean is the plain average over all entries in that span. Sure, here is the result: 1.04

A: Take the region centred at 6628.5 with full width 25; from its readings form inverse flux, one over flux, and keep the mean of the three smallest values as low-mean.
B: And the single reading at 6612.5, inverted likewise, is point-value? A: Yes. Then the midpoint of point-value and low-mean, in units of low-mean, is 1.006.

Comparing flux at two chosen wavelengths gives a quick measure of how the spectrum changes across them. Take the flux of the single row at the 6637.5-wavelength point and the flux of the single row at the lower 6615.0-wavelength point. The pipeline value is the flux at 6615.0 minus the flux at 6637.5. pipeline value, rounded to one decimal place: 1.7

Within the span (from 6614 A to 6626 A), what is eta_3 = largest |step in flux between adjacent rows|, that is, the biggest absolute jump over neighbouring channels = 1.5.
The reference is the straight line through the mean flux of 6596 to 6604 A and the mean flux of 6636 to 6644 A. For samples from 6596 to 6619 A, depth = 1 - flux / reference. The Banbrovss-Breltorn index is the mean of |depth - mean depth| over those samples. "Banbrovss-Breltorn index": 0.047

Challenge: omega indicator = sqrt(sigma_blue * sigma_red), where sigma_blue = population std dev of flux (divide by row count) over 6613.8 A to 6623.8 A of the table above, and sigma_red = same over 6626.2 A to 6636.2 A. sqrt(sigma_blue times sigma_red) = 0.42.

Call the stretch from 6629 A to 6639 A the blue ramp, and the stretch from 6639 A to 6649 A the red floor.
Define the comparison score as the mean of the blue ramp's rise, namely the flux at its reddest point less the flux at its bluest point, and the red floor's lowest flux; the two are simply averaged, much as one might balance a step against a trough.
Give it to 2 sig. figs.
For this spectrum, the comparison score 9.0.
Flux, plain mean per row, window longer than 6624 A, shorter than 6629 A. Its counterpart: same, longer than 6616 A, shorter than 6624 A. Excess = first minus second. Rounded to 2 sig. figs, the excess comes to -1.3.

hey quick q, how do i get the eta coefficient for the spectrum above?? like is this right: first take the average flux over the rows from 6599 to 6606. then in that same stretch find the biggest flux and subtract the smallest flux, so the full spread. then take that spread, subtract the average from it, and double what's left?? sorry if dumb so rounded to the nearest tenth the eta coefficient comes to -34.2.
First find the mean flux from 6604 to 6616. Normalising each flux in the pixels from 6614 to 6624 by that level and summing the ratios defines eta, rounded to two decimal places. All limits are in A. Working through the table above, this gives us 3.99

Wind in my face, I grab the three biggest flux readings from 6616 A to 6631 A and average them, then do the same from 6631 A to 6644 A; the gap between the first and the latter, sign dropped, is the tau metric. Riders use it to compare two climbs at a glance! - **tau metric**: 0.10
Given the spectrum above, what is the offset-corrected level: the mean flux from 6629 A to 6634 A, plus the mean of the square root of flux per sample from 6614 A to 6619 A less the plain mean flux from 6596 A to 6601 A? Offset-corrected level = 3.3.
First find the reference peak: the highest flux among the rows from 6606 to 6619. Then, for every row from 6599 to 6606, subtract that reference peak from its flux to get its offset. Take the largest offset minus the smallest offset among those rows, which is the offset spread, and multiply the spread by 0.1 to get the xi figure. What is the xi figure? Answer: 0.260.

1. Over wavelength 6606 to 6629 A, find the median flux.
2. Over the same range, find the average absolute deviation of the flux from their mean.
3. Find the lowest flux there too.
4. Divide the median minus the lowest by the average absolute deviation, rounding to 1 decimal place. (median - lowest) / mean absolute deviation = 1.8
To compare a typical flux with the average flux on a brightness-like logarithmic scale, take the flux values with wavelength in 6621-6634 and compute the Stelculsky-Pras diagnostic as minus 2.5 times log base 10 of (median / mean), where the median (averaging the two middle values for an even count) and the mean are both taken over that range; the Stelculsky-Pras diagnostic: 0.009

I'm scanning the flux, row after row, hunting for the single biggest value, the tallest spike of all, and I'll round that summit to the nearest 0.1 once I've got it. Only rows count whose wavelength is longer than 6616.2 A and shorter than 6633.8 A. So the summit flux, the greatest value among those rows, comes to 19.9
